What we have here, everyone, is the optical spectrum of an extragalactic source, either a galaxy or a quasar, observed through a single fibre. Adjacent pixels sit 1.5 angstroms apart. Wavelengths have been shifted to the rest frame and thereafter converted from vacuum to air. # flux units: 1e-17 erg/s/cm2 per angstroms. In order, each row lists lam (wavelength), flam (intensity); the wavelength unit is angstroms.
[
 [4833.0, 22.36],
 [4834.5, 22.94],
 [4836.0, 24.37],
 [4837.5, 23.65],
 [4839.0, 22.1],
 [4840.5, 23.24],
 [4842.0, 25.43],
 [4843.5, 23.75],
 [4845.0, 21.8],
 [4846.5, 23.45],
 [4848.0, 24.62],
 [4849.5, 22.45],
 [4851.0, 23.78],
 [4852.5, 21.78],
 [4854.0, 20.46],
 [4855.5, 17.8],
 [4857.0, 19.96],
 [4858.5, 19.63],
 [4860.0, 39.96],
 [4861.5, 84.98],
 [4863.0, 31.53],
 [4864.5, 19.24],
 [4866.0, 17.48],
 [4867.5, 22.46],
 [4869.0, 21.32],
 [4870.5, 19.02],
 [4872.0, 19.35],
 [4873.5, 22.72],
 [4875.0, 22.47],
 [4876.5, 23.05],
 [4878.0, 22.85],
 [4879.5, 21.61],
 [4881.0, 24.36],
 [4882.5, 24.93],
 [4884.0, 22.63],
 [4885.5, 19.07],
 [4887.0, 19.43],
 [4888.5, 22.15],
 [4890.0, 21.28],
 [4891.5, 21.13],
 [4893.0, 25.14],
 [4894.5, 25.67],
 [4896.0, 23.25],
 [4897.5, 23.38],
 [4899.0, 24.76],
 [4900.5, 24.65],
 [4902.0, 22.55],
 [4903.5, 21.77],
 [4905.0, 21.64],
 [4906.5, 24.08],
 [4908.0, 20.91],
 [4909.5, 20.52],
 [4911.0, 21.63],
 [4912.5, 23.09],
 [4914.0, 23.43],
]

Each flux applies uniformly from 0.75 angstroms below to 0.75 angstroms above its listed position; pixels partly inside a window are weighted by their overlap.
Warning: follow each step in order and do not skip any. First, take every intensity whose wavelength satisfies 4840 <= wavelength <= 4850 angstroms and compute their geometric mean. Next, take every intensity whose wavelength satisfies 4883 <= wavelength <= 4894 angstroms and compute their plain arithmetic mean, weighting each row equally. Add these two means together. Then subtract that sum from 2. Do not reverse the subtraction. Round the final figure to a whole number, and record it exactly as -43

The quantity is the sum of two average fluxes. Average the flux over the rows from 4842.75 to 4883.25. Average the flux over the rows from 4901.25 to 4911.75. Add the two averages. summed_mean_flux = 46.9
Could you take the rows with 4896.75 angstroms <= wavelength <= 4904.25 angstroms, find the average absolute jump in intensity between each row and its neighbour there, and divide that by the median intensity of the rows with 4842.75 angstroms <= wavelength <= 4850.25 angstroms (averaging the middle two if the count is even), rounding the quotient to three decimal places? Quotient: 0.047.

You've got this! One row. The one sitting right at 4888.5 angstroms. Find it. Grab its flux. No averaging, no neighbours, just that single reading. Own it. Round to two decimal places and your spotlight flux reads 22.15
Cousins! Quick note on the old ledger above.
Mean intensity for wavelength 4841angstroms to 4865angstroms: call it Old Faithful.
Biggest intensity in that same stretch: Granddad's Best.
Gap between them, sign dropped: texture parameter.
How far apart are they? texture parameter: 57.4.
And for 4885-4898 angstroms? 3.4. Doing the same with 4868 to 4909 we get 3.3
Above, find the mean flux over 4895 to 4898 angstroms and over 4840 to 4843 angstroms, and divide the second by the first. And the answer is 1.04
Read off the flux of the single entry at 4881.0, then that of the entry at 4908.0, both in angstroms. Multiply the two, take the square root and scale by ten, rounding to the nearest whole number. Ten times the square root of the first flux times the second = 226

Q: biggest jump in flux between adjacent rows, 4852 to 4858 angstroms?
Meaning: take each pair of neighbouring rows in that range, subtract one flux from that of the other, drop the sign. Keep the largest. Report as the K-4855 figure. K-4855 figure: 2.7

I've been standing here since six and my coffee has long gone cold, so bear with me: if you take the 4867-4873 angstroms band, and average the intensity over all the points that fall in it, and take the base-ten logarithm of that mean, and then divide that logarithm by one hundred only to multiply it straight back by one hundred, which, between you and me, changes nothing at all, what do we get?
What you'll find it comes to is 1.31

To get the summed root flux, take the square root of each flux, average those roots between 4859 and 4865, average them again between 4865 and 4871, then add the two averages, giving 10.86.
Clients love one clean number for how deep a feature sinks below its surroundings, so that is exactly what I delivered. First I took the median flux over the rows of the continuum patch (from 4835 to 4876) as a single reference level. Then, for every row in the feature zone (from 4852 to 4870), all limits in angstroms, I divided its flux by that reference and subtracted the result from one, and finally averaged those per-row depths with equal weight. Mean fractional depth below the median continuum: -0.25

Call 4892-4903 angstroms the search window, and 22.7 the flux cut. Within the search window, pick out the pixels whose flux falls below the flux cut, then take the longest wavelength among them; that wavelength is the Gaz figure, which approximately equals 4902.0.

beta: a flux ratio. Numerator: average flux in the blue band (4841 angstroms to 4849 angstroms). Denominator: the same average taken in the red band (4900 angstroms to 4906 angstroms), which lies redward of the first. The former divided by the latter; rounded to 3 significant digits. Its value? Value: 1.05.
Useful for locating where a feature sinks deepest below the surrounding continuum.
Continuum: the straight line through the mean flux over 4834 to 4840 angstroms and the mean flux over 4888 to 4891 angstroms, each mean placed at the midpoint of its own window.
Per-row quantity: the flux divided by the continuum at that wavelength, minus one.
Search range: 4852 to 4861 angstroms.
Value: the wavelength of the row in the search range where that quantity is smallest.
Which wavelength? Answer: 4855.5 angstroms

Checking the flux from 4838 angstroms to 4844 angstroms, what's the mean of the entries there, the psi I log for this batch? 23.6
